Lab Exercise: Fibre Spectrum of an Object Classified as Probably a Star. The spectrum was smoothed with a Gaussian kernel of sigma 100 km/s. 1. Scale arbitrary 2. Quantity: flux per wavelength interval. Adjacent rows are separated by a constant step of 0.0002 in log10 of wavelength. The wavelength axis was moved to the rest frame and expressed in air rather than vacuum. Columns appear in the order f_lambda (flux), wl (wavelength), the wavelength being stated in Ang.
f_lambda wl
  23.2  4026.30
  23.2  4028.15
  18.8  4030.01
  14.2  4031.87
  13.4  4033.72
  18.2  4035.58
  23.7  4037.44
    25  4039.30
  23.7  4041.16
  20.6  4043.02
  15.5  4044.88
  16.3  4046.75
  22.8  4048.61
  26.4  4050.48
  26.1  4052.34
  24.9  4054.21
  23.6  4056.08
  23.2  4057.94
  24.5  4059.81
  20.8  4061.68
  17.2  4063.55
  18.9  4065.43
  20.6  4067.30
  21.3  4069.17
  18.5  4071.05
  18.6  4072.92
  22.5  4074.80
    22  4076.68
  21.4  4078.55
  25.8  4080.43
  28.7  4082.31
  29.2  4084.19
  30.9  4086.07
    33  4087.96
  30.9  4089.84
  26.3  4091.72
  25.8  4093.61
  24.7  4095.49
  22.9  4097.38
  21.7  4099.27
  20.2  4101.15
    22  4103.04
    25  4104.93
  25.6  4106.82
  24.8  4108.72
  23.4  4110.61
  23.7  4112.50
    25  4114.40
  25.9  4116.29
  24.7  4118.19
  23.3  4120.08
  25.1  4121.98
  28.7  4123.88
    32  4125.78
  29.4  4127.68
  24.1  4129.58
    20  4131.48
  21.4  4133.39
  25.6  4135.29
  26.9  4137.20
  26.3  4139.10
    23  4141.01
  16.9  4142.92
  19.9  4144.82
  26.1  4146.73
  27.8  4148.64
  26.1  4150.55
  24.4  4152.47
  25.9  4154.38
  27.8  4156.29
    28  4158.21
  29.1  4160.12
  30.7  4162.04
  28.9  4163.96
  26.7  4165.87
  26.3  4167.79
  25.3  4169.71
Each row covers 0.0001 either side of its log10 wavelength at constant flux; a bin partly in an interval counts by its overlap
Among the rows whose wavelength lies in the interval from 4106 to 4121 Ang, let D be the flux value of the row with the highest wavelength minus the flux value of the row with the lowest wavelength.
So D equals -2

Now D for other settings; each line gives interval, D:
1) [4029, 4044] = 2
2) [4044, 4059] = 8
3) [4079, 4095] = 0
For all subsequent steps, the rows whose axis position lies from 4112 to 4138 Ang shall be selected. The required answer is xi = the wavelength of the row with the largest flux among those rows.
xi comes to 4125.78 Ang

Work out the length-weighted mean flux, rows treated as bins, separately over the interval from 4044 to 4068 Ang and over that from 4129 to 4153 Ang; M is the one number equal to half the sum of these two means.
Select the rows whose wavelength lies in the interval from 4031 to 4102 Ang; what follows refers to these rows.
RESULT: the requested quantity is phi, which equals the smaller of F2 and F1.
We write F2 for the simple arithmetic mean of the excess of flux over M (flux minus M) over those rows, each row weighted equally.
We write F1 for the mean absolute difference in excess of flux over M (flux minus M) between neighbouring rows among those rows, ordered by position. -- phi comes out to 0.1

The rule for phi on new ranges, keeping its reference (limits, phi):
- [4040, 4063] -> -0.3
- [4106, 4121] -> 1.0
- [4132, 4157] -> 1.8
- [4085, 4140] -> 2.0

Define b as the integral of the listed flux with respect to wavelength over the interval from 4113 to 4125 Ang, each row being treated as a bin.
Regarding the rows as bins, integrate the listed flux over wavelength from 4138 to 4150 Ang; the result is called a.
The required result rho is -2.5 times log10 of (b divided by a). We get -0.09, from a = 282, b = 306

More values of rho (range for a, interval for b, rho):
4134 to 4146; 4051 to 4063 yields -0.03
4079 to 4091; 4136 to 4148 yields 0.25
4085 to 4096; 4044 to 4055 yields 0.29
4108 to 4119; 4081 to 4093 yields -0.30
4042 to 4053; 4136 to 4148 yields -0.20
